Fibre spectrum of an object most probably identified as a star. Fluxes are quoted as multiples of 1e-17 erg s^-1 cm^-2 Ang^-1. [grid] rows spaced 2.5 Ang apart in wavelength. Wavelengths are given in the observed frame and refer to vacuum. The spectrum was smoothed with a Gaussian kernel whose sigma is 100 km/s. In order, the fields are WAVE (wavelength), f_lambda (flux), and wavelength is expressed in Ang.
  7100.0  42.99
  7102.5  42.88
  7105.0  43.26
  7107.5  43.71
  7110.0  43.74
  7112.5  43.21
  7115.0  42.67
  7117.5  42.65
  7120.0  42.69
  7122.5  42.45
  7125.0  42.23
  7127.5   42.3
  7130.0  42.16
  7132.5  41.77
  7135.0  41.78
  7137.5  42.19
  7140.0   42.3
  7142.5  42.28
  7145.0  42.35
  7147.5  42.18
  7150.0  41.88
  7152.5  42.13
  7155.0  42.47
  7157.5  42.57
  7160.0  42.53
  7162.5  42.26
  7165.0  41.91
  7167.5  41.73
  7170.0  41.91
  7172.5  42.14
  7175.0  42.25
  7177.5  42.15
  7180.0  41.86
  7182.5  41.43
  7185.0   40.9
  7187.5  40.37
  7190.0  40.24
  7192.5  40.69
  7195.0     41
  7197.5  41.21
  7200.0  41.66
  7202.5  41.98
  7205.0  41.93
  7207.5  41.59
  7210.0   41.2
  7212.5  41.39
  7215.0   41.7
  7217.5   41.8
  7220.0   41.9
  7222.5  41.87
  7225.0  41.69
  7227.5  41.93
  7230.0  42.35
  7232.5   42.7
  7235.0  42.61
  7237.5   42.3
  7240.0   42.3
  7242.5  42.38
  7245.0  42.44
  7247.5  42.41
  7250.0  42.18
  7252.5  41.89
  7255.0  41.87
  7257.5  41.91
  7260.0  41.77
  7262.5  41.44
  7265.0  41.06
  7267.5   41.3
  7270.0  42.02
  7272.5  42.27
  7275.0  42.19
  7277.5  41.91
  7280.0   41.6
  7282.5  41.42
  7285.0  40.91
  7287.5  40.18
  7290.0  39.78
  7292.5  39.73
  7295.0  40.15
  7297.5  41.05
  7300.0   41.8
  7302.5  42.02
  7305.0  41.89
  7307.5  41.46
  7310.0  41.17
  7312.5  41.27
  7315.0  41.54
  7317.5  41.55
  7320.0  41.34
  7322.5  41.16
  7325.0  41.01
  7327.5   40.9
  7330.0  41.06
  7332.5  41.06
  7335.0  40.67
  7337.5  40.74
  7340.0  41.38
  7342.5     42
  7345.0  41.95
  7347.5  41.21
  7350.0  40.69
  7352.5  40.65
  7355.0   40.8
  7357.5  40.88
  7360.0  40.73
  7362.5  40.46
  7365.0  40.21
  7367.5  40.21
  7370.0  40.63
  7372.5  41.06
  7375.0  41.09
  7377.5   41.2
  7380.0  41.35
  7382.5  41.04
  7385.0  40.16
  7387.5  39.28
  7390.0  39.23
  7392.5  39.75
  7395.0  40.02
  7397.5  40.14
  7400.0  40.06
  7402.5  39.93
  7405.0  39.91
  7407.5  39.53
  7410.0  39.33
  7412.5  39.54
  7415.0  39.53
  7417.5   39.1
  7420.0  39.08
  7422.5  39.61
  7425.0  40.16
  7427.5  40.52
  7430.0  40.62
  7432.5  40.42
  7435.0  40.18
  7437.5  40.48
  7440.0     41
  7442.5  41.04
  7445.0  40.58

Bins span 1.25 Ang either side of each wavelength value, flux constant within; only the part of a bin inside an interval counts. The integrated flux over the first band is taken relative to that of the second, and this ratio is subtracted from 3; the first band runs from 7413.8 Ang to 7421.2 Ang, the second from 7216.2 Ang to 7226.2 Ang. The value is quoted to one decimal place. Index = 2.3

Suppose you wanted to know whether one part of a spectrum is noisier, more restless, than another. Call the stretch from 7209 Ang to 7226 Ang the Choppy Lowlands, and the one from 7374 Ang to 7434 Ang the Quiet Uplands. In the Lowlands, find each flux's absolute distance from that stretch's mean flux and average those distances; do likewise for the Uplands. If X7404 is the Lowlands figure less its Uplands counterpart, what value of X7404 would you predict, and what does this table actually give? -0.34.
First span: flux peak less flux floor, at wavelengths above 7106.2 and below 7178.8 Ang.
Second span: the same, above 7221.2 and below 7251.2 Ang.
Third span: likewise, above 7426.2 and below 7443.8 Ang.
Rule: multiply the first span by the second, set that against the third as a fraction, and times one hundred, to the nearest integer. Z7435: 236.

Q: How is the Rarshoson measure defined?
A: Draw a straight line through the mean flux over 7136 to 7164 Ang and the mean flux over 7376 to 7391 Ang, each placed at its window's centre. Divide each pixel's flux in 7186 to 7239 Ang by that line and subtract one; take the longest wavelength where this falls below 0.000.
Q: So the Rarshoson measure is 7215.0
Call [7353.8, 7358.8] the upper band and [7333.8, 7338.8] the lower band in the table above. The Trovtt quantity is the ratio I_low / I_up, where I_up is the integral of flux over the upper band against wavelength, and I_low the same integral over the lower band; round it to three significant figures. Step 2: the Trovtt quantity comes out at 0.997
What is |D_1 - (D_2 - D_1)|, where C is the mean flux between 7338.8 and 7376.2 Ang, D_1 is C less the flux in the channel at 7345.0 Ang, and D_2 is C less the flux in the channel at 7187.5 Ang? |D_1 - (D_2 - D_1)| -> 2.6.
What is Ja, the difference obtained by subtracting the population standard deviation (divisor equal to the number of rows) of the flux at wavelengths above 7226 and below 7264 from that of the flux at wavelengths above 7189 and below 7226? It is 0.2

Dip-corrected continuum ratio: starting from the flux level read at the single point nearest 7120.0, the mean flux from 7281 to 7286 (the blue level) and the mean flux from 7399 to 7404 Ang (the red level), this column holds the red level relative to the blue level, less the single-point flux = -41.7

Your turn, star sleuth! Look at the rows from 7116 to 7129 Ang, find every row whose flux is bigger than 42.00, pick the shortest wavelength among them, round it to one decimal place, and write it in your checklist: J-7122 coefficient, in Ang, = 7117.5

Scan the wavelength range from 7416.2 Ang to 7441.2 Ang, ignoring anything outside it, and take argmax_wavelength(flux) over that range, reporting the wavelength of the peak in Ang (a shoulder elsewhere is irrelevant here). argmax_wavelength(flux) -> 7440.0 Ang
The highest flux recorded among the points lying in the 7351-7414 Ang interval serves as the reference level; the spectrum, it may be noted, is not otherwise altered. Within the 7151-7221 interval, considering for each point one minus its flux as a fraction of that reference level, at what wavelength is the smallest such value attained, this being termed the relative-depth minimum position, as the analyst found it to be 7157.5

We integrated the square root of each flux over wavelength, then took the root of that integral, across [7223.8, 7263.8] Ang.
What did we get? 16.1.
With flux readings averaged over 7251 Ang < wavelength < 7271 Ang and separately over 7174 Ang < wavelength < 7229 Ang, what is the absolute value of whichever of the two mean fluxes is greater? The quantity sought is 41.7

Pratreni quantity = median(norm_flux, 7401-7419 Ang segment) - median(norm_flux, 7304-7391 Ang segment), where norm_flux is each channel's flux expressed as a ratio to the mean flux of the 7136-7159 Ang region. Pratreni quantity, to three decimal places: -0.036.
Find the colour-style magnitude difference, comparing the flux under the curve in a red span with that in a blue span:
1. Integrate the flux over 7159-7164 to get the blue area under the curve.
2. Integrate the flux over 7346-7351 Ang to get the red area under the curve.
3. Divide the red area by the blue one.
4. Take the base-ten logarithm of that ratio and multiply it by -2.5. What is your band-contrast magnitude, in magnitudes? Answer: 0.04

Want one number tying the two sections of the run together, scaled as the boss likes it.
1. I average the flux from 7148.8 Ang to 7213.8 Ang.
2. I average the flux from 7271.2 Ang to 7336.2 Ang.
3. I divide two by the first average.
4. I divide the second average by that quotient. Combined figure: 858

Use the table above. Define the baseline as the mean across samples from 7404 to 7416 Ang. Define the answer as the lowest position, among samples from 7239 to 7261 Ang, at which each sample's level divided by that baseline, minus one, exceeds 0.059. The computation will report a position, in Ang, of 7240.0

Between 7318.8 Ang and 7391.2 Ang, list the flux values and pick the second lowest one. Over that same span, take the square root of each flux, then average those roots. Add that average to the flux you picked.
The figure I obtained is 45.7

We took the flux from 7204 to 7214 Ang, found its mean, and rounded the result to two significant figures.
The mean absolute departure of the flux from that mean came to 0.23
